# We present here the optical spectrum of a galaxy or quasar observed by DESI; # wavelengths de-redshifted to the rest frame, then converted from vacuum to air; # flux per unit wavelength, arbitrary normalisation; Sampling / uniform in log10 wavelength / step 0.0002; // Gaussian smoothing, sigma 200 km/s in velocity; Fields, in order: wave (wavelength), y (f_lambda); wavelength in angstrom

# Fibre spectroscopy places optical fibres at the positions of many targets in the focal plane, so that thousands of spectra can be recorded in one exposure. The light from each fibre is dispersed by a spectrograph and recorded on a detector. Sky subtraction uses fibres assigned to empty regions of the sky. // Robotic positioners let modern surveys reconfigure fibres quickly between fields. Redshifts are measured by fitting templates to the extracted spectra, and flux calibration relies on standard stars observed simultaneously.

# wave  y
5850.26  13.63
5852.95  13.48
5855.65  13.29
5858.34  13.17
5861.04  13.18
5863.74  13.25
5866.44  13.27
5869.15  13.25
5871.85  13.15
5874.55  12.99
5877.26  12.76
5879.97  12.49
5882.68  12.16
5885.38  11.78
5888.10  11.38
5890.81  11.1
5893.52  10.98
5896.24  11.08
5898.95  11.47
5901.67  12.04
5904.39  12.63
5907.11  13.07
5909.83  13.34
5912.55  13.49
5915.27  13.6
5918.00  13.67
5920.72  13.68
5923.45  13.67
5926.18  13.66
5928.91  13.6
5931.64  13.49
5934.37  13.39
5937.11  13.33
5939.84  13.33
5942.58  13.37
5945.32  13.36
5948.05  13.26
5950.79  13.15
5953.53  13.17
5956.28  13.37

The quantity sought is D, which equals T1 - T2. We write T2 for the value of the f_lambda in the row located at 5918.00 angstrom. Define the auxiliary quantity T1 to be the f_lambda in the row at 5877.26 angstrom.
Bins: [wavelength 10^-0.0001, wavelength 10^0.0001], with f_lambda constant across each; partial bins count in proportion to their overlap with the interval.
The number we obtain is -0.9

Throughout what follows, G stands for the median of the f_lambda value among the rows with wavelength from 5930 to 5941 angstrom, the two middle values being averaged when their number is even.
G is 13.4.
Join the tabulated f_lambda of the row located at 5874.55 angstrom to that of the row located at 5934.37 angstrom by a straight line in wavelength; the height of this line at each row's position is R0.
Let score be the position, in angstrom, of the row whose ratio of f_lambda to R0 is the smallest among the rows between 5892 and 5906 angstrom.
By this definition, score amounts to 5893.52 angstrom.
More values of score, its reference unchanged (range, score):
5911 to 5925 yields 5912.55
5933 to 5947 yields 5945.32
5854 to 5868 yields 5861.04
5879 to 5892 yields 5890.81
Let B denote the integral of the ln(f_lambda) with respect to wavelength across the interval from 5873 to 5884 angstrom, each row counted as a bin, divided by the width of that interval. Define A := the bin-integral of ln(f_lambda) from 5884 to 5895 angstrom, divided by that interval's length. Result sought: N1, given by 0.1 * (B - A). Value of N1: 0.011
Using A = 2.43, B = 2.53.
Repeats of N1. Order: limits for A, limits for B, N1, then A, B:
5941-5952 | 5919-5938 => 0.002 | 2.59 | 2.61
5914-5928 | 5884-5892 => -0.018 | 2.61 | 2.44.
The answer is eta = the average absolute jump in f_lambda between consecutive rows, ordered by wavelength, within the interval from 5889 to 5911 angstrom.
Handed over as 0.35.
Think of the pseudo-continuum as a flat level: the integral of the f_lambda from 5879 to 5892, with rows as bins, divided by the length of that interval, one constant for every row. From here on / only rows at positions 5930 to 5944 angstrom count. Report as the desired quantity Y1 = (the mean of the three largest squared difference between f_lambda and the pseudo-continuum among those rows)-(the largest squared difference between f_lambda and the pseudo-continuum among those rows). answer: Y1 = -0.2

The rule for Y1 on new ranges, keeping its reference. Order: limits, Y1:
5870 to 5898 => -0.4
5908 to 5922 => -0.1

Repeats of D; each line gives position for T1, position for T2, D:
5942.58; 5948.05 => 0.1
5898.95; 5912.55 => -2.0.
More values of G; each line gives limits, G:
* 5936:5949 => 13.3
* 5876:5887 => 12.3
